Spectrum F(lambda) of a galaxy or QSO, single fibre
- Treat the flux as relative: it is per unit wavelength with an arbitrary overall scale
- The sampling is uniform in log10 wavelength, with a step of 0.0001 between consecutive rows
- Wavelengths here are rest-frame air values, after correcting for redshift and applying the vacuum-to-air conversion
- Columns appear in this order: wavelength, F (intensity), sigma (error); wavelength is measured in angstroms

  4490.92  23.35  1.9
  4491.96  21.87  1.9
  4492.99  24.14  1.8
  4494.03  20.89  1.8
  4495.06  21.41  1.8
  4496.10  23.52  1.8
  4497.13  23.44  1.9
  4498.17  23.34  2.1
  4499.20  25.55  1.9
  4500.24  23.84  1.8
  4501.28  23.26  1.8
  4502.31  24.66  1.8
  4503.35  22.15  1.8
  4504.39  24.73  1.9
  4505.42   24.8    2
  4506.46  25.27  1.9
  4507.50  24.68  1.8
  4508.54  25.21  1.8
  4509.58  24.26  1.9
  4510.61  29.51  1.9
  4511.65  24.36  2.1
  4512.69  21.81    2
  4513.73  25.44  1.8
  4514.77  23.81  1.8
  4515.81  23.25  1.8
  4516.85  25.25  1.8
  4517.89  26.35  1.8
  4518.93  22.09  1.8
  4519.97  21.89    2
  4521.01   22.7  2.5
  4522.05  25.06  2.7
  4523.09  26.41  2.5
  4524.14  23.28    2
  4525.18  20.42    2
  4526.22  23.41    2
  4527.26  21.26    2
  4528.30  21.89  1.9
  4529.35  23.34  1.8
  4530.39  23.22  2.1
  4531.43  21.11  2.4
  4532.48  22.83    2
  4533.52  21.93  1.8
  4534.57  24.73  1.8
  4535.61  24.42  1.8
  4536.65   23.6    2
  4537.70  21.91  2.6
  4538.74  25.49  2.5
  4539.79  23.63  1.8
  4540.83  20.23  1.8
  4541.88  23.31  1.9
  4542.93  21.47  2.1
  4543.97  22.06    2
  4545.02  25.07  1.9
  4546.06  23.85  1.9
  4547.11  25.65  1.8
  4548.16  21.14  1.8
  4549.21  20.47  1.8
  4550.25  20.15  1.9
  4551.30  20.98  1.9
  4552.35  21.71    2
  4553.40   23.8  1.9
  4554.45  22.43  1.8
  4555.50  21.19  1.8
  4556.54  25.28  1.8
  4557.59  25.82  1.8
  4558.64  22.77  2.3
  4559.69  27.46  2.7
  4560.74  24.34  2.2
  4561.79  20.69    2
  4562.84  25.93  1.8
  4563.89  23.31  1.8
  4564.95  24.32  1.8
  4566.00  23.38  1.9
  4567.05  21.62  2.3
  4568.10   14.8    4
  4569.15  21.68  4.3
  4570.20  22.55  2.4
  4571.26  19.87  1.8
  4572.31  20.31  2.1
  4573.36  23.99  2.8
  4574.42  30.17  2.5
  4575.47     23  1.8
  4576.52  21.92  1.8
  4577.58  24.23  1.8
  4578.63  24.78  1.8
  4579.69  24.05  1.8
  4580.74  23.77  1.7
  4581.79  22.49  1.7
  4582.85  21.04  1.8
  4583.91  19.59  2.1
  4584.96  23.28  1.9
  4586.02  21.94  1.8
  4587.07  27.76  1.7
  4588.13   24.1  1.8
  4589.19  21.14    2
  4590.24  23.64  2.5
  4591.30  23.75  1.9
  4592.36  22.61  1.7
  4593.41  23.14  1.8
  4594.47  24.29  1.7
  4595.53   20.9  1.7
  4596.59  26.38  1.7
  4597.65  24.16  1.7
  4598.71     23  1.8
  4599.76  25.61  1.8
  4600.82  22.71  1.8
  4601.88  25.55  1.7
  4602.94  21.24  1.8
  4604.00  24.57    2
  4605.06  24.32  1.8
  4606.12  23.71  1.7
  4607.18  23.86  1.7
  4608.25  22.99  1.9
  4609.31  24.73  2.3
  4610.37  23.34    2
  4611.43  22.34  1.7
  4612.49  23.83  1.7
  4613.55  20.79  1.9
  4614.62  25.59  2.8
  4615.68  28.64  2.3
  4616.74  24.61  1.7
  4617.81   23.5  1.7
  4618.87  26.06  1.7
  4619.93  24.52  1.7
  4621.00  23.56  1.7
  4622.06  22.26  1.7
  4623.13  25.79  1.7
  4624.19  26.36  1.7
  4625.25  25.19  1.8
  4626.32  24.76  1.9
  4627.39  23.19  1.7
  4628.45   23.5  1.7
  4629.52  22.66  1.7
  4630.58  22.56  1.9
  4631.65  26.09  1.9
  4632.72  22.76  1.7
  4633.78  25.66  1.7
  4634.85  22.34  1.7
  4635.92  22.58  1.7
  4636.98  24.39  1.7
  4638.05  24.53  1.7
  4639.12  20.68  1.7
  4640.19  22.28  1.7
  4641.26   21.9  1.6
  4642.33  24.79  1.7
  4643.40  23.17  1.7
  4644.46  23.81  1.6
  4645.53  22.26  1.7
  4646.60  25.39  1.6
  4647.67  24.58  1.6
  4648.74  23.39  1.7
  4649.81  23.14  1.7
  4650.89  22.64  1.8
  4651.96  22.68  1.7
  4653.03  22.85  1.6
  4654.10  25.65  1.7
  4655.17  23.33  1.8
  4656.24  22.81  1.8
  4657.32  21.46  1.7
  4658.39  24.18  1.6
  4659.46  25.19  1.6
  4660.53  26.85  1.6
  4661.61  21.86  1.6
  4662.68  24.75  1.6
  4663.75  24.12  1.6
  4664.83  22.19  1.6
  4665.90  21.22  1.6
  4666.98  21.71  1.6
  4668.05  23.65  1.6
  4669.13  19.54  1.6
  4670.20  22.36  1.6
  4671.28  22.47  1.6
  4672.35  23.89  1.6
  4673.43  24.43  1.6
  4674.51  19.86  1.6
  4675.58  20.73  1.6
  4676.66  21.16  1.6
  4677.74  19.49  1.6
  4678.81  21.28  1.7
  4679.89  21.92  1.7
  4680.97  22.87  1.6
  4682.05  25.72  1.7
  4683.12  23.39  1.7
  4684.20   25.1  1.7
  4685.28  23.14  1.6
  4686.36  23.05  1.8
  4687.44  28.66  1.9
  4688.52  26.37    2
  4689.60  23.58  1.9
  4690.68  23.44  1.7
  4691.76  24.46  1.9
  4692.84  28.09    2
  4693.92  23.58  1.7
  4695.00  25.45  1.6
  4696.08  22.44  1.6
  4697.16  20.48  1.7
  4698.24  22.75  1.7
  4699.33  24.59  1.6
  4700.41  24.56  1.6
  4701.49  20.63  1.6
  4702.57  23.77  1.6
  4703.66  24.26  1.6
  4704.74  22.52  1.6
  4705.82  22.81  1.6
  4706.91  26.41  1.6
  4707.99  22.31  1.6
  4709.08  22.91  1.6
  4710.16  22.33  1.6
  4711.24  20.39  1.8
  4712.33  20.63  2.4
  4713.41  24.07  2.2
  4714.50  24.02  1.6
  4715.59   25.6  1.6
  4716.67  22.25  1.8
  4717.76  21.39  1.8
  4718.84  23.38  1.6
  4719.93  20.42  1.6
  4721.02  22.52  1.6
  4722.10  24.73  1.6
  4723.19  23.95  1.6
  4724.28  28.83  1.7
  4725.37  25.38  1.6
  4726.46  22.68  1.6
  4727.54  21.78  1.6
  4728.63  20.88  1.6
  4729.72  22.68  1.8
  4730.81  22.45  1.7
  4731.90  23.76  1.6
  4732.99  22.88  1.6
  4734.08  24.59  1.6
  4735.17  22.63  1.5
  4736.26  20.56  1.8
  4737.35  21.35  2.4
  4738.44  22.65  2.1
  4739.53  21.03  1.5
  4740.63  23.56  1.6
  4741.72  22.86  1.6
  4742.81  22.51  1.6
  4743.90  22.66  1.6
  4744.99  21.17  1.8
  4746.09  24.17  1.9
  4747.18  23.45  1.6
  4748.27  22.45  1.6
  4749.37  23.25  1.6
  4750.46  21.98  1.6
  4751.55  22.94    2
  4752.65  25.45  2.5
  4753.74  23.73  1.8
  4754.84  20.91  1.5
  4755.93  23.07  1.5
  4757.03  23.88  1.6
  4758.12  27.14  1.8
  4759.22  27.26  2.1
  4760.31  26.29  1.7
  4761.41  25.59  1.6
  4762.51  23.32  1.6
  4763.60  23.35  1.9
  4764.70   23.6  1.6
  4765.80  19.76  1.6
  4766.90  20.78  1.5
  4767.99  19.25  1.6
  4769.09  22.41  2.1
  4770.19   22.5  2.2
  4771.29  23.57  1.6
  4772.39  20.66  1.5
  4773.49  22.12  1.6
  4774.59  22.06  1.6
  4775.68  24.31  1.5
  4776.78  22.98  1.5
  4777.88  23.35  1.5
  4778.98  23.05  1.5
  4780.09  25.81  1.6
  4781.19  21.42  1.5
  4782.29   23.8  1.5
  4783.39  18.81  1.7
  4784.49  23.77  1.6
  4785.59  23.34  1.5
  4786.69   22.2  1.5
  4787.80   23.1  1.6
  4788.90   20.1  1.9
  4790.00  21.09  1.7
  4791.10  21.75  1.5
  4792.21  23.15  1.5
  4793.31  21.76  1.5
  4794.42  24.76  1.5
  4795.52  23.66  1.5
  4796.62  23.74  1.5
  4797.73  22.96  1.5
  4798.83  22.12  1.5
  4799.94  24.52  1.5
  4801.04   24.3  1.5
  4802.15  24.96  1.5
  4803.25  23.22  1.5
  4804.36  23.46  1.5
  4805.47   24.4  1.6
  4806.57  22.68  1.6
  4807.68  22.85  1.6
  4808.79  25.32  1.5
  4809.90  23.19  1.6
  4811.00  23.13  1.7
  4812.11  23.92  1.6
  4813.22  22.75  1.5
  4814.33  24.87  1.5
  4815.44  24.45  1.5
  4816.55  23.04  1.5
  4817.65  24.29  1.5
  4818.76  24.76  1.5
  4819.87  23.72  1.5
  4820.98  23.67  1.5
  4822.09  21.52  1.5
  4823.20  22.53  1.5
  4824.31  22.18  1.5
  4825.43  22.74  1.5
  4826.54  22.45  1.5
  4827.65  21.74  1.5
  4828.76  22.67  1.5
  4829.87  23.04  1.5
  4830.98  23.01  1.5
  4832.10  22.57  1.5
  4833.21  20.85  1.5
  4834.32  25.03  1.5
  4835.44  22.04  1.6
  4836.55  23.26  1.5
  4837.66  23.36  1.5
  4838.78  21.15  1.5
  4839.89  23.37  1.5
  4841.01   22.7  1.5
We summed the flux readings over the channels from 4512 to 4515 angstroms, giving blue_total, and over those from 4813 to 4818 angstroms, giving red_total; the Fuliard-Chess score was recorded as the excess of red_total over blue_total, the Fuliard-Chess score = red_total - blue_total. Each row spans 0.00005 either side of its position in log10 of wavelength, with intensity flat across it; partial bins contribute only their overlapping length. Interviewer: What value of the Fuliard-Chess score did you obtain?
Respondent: 48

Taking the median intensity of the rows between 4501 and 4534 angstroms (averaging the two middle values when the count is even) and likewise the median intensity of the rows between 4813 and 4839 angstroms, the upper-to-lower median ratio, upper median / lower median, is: 0.98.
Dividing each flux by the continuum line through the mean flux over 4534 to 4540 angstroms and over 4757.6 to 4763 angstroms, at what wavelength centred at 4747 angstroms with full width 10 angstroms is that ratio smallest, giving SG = 4744.99 angstroms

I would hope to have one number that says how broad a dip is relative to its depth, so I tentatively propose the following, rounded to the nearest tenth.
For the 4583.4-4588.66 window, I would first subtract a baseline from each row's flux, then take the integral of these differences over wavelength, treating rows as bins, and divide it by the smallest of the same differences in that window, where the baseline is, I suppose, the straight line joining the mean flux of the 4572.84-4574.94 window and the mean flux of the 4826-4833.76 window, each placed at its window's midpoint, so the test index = 2.5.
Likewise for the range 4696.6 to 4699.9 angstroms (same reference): 1.6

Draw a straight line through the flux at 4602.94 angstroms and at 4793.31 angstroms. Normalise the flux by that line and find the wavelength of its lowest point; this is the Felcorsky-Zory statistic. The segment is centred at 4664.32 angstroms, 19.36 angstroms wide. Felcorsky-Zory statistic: 4669.13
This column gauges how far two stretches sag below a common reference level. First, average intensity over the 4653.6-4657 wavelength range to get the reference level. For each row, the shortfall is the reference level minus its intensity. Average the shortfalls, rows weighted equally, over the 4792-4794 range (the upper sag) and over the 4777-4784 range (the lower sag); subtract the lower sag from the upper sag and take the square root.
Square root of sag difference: 0.5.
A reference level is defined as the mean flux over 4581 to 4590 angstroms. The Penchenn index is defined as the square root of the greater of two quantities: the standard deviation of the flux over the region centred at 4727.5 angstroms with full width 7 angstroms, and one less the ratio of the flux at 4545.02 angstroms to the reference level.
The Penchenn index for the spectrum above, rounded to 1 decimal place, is 1.6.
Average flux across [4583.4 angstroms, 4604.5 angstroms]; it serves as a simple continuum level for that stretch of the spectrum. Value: 23.5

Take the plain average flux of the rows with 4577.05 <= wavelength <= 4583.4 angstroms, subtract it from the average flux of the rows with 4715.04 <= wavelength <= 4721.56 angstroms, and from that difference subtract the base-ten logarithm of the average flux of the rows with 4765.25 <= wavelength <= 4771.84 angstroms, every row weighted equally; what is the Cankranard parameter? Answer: -2.1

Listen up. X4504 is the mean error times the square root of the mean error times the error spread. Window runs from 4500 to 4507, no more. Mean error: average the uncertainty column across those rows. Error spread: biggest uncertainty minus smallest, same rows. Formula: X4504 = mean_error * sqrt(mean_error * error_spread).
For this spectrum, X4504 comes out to 1.13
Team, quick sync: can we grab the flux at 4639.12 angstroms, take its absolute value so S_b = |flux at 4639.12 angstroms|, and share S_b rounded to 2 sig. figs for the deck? 21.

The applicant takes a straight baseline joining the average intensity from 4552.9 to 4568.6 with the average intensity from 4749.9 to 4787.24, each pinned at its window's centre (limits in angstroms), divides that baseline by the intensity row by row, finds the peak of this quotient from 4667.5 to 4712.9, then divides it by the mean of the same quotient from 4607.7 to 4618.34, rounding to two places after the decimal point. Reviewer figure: 1.22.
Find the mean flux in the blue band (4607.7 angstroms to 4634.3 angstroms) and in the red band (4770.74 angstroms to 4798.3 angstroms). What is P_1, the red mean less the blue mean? -1.5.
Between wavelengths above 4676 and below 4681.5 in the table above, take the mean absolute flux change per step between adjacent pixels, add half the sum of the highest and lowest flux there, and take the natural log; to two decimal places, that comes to 3.11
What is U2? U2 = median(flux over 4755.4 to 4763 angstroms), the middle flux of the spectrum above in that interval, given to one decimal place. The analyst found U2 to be 25.6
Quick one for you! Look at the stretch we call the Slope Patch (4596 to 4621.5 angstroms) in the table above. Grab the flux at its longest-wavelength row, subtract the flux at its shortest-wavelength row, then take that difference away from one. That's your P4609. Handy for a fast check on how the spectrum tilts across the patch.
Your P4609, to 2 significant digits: 3.8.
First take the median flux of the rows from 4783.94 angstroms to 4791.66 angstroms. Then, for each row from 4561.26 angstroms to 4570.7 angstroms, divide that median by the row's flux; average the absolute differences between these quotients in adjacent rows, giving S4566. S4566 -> 0.18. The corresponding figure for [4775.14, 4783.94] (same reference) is 0.10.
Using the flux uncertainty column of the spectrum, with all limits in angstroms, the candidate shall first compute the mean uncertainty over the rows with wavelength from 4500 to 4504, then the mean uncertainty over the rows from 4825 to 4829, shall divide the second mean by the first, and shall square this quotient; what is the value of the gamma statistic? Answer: 0.69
